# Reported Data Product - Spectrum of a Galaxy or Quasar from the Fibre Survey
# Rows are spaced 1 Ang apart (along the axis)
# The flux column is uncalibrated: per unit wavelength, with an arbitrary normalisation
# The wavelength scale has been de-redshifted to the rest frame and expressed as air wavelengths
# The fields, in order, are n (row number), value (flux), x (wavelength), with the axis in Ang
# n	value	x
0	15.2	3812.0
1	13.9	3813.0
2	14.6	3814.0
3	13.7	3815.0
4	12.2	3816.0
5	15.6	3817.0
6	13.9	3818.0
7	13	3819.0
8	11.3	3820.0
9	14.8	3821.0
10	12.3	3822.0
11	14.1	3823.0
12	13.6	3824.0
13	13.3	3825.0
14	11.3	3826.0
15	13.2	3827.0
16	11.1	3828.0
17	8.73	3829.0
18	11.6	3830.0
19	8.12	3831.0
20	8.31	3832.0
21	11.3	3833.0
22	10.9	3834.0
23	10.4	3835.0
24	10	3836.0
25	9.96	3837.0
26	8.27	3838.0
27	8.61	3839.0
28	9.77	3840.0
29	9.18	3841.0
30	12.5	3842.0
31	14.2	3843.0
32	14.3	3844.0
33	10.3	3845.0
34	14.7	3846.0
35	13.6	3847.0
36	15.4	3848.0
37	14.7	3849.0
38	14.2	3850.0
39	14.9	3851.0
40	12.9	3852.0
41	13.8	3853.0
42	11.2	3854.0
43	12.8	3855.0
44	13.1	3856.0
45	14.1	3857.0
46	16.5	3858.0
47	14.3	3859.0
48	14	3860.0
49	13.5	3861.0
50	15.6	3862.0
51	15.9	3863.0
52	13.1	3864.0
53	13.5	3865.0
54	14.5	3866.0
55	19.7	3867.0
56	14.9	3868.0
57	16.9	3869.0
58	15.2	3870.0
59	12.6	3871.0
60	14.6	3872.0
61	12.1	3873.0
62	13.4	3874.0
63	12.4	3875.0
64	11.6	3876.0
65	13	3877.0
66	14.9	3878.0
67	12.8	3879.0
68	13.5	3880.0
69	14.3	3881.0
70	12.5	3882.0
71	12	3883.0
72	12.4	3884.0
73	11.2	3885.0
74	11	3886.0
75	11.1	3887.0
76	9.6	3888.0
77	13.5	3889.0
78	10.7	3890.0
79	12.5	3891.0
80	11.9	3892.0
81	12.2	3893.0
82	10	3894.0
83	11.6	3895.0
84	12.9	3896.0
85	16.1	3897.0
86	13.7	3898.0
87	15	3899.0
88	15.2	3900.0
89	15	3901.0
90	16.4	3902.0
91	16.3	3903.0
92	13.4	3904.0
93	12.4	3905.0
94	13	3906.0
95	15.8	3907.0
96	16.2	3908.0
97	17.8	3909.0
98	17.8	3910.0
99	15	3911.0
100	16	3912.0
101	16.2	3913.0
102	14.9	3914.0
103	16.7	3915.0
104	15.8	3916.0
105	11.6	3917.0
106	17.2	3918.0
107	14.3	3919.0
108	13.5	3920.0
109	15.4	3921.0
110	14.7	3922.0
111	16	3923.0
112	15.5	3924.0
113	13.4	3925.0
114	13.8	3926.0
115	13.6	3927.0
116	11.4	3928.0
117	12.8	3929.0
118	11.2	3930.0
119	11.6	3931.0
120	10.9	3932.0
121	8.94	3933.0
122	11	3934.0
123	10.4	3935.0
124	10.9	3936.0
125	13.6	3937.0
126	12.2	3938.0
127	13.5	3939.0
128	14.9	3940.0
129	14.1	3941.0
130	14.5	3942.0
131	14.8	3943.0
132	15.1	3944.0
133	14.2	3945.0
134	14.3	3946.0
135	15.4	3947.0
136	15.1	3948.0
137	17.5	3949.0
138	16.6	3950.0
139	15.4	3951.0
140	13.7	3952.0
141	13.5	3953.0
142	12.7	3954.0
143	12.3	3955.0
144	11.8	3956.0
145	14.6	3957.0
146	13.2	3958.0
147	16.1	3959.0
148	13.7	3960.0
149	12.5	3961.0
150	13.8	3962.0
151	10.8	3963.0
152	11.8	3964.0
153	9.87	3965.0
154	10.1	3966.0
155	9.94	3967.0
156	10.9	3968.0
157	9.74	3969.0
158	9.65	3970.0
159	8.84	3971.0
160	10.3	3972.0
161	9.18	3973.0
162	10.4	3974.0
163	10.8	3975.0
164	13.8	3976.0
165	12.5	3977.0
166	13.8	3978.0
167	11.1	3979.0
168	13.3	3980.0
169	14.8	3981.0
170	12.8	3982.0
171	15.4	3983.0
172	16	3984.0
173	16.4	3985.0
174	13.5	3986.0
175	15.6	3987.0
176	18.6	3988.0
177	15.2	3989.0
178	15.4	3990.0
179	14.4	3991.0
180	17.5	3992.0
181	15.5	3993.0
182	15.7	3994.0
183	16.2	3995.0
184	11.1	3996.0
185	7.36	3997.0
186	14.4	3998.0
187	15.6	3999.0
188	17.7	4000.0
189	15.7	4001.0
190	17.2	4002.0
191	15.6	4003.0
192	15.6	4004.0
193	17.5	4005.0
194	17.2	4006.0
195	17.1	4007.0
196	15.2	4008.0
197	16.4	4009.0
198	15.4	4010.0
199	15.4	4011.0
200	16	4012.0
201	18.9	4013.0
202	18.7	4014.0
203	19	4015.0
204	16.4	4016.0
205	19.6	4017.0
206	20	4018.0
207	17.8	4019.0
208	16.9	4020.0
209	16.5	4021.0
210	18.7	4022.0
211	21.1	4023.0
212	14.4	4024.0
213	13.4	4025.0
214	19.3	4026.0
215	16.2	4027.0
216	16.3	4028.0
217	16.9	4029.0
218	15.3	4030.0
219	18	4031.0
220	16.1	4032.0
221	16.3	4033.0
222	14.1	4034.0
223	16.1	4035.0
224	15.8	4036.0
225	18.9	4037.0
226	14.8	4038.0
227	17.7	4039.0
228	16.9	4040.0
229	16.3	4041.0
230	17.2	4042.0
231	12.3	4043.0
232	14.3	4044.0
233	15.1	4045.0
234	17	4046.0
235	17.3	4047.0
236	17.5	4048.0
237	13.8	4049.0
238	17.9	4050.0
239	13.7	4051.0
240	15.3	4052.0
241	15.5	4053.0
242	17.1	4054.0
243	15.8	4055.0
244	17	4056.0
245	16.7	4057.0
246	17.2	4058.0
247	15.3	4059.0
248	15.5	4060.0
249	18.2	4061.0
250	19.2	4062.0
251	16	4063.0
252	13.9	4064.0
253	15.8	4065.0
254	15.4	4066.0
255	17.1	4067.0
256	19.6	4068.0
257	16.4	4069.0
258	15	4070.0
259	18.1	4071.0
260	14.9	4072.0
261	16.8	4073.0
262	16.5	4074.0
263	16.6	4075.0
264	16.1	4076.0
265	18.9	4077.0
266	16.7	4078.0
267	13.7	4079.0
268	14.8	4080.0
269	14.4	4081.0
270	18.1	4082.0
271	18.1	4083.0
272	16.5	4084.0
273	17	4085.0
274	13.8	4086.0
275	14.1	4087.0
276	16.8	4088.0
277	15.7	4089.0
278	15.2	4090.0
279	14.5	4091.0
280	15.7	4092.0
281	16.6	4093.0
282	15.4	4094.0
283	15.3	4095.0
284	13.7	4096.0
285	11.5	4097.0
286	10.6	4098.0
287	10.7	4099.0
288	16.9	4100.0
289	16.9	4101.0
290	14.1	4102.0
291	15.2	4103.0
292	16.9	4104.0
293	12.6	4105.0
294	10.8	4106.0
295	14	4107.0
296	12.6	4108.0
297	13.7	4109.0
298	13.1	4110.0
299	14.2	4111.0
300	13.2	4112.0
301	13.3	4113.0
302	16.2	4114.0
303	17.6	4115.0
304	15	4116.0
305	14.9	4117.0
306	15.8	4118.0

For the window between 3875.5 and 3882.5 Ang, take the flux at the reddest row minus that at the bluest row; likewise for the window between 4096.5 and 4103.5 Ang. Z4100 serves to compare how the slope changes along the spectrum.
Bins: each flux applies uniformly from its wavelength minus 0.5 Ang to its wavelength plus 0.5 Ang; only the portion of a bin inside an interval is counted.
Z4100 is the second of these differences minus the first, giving 3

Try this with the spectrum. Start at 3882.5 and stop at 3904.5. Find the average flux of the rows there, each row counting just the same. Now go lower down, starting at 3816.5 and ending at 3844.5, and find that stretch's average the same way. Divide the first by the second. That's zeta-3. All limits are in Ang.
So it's 1.12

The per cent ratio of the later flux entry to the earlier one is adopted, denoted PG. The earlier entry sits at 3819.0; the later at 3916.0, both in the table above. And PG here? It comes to 122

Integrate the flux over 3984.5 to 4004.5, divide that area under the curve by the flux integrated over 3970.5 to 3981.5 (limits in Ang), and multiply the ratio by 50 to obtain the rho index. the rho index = 118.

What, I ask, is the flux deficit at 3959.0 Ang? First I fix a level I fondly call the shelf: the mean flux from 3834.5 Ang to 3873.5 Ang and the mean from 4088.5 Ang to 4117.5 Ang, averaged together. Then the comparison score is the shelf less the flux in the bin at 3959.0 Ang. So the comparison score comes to -2.3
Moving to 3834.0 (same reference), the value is 2.9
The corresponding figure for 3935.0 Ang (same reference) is 3.4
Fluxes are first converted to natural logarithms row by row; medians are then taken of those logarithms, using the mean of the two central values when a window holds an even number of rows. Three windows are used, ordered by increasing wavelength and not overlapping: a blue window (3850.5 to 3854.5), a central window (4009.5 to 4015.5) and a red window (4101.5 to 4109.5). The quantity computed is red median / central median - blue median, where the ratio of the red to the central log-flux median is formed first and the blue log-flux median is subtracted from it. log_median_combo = -1.669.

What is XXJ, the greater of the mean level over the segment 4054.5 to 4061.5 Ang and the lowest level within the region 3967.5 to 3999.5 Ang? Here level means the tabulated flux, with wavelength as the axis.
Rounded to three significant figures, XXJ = 16.5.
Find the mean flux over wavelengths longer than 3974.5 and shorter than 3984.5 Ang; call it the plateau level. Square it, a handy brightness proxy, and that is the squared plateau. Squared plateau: 180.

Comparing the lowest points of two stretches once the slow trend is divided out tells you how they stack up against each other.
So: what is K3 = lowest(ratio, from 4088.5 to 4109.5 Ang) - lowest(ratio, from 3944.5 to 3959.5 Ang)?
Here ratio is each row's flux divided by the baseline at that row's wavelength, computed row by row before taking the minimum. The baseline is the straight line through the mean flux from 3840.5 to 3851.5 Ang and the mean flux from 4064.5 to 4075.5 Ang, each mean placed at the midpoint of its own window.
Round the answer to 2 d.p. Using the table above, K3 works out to -0.16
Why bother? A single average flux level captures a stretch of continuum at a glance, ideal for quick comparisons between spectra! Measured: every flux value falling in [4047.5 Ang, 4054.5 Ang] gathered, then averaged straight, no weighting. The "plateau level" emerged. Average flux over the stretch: 15.8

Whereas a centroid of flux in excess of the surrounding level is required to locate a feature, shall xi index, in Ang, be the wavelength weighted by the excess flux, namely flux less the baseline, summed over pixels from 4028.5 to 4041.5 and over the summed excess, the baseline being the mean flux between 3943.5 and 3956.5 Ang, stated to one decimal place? 4035.2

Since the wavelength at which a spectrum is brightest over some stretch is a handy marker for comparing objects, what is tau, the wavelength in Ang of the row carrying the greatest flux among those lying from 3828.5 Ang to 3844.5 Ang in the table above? 3844.0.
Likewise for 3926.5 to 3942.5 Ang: 3940.0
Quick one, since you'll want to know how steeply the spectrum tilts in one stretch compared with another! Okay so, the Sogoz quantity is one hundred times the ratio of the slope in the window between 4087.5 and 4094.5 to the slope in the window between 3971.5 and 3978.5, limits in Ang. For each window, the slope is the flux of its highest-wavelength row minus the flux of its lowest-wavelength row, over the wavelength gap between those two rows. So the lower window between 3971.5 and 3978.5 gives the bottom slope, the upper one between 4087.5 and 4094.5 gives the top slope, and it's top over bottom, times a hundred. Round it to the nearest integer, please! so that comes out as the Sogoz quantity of -40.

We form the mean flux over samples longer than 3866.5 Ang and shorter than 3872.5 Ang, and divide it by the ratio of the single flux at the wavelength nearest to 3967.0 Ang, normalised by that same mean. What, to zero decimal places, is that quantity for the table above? 25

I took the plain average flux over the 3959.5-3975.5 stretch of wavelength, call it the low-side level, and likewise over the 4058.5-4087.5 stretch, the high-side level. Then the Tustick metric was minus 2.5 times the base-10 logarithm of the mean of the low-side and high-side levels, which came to -2.83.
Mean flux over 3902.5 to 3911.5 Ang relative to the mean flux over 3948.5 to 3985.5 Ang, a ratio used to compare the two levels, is 1.21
